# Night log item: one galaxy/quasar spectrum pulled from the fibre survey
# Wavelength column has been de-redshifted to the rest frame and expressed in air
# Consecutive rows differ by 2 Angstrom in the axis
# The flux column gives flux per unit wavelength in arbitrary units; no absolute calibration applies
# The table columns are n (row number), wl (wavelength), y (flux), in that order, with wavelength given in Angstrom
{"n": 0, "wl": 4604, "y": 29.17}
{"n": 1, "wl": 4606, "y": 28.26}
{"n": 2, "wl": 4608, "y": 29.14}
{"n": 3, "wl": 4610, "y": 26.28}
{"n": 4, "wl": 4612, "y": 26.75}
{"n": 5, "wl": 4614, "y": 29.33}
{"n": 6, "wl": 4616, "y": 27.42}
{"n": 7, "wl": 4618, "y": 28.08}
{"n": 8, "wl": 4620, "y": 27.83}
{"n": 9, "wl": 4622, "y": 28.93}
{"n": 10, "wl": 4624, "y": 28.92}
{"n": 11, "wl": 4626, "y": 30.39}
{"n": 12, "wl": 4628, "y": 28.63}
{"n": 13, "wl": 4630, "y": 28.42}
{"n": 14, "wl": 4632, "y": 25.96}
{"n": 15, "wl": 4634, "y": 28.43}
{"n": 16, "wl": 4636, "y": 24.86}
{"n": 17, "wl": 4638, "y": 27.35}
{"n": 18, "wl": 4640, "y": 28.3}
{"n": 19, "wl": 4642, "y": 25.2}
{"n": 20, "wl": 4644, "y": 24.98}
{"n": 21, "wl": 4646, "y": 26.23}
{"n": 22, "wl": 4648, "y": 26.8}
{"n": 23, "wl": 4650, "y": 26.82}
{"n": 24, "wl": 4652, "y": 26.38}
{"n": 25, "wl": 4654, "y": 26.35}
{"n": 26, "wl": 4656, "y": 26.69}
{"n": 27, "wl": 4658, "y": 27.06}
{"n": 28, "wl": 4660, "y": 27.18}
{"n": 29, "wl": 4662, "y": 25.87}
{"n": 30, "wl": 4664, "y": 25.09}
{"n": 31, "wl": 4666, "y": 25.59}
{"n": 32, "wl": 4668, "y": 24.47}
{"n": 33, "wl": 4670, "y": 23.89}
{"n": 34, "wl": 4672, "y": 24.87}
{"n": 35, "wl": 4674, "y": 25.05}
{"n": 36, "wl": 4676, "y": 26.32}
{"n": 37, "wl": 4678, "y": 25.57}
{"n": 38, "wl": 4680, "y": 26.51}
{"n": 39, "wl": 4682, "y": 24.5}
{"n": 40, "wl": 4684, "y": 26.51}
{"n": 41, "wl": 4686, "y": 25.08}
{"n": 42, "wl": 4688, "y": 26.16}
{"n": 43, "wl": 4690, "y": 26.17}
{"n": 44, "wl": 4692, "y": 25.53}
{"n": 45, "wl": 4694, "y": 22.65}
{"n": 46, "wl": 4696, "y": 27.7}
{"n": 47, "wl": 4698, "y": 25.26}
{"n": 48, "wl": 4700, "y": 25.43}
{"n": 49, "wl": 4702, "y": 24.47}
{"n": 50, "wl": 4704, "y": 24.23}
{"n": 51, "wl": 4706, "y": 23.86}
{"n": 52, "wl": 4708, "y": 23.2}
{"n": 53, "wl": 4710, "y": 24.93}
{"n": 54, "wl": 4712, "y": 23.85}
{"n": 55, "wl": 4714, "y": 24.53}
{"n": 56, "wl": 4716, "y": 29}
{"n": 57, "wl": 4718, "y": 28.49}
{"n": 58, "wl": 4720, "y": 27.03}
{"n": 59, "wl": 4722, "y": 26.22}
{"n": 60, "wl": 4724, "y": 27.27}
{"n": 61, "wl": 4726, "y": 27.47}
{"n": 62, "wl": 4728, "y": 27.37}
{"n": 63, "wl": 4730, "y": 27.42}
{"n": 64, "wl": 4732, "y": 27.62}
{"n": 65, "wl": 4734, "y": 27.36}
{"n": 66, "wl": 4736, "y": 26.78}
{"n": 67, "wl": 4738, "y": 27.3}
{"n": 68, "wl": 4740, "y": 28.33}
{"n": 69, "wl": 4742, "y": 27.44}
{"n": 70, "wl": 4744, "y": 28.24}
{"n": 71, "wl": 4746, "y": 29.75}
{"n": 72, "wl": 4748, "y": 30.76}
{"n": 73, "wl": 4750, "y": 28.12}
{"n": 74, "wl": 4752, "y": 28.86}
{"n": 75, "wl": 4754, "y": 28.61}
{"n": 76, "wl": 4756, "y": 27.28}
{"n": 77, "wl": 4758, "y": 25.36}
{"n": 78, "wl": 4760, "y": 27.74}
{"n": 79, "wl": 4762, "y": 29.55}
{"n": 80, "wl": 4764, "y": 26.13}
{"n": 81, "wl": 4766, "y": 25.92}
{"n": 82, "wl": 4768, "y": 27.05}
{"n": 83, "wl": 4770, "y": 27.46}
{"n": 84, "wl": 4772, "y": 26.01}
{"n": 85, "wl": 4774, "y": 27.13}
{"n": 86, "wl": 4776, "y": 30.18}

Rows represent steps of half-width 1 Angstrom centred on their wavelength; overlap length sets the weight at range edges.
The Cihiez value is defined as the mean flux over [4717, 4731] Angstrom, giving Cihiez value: 27.3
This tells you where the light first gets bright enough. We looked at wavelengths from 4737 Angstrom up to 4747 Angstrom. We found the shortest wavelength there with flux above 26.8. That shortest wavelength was 4738 Angstrom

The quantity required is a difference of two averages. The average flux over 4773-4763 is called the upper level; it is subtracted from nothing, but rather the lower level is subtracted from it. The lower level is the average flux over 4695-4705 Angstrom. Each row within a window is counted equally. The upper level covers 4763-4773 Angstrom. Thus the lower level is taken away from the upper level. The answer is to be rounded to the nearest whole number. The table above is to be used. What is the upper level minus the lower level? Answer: 1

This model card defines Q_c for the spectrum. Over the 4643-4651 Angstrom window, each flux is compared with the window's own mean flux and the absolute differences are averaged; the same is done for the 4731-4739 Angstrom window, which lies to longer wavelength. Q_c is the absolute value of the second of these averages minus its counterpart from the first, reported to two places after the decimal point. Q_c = 0.37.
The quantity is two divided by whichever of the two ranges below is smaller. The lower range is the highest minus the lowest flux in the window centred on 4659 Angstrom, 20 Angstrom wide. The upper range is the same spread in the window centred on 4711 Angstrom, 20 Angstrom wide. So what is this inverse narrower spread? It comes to 0.74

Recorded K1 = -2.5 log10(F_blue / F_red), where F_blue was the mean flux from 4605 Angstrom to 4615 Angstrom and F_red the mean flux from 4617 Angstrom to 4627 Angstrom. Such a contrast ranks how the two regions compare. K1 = 0.034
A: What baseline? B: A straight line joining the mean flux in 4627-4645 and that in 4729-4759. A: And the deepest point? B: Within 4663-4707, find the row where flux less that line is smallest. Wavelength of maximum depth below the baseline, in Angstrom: 4694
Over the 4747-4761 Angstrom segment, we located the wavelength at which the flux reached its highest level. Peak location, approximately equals 4748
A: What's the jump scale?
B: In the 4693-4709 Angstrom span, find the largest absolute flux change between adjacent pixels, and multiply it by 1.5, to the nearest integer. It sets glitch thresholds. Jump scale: 8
